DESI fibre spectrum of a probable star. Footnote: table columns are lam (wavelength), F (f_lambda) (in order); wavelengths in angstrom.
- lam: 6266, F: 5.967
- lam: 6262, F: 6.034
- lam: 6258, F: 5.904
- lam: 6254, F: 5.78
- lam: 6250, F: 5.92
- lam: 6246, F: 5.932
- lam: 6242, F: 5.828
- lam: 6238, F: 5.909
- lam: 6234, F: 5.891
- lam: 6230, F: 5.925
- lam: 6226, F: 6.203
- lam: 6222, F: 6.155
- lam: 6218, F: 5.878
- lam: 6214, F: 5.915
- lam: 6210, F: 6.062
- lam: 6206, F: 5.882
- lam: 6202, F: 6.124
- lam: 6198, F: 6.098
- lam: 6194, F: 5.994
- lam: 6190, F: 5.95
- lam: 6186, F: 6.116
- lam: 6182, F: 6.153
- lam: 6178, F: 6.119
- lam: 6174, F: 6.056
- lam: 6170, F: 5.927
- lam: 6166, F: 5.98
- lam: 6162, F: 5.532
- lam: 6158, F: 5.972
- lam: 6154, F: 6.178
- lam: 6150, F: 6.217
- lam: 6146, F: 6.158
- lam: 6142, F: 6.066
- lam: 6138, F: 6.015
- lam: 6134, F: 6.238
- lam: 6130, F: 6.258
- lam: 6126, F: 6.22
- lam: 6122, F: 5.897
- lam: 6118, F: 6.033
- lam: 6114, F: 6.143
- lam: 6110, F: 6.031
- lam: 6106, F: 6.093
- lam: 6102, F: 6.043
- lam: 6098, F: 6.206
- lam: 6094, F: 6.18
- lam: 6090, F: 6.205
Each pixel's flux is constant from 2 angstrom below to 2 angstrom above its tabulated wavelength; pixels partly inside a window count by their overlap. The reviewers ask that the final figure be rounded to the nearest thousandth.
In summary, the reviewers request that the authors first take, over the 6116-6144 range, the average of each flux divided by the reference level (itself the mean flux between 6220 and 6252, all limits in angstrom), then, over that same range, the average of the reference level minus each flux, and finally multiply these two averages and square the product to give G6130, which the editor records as 0.019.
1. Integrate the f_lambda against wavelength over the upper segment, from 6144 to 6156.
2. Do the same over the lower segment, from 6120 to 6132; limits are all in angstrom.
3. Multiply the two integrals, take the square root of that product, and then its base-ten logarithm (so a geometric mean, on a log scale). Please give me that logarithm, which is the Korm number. 1.87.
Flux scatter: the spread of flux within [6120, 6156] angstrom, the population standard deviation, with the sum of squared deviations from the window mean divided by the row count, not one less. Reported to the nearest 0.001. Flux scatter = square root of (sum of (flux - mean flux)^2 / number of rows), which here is 0.114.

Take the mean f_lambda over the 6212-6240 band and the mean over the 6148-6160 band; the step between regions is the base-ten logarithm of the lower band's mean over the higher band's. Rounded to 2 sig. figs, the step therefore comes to 0.010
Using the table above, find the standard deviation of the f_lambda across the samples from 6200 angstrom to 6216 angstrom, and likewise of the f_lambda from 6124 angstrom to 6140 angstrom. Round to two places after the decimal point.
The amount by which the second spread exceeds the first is 0.00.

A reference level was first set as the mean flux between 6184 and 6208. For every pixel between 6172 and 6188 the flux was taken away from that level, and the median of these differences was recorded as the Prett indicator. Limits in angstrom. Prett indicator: -0.09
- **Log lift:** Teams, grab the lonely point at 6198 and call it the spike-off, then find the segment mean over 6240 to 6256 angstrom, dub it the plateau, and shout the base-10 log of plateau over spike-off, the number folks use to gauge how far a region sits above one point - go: -0.017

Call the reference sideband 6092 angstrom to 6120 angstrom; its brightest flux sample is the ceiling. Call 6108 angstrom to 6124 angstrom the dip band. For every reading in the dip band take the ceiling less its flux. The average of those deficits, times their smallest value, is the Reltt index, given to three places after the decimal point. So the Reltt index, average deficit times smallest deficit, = 0.011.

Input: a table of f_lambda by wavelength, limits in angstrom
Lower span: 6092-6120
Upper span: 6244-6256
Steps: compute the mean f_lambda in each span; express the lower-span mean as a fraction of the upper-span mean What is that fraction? 1.04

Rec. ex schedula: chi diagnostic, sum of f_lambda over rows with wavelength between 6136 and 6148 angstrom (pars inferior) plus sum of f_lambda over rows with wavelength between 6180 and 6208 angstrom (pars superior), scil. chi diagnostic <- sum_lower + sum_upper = 61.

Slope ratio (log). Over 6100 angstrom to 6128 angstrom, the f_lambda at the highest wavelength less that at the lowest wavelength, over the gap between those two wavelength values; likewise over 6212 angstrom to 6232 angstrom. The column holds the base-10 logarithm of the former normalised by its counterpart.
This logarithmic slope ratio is 1.1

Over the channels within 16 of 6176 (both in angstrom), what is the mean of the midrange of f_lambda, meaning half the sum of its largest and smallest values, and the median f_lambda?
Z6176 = 5.93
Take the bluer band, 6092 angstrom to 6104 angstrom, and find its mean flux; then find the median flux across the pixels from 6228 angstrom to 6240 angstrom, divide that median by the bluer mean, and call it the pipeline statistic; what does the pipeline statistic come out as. 0.96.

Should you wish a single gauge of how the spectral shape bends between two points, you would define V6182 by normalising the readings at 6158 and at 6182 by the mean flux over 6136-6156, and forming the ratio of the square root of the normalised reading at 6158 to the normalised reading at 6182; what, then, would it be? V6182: 0.98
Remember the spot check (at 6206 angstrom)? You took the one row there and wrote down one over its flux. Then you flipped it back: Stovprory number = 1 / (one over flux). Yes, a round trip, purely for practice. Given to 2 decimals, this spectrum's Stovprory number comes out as 5.88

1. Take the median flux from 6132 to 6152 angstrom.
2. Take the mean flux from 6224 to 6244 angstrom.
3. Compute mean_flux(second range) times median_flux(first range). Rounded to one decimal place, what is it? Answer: 36.6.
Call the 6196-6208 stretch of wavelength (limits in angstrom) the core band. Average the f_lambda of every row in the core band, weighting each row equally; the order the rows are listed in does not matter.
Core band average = 6.03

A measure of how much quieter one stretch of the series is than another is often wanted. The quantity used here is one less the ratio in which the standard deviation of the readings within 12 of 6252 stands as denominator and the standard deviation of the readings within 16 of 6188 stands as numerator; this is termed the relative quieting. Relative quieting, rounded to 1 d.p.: 0.2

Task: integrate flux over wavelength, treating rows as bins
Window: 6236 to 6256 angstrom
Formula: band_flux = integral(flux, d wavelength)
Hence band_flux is 117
